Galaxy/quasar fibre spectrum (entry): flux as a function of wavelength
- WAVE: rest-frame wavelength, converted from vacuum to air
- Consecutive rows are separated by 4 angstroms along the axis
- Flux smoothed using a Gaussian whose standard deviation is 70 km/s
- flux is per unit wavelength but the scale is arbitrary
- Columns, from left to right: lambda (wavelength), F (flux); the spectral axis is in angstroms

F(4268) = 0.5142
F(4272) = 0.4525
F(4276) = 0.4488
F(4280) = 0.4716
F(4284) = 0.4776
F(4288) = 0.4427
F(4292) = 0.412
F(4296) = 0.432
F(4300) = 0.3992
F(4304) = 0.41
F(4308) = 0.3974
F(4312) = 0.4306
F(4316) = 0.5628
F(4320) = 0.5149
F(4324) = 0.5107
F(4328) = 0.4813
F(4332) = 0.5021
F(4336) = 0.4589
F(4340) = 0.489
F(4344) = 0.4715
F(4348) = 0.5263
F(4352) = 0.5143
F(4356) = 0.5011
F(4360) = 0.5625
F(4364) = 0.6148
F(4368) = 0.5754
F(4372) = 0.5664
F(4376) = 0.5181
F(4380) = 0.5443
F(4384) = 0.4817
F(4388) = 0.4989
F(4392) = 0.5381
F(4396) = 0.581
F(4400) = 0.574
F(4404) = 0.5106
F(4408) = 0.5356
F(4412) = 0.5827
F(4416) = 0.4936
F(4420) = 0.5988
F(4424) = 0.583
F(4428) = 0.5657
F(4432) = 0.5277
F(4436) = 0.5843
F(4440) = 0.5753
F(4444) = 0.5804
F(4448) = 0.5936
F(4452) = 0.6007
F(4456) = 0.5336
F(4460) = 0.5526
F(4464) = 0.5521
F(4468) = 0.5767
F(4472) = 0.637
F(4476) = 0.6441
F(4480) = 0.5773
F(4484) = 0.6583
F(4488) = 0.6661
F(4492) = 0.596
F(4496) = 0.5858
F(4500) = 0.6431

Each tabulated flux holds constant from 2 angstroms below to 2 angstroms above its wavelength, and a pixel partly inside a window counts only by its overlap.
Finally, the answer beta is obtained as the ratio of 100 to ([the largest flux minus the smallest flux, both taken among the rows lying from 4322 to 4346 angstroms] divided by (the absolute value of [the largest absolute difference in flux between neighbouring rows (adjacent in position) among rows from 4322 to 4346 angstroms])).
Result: 83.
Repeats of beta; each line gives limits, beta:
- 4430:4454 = 78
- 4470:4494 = 91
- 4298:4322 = 80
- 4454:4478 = 55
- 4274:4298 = 53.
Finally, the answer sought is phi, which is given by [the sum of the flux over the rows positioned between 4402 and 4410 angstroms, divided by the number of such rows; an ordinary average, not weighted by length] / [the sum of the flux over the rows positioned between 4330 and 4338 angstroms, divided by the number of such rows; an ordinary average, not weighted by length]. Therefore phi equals 1.09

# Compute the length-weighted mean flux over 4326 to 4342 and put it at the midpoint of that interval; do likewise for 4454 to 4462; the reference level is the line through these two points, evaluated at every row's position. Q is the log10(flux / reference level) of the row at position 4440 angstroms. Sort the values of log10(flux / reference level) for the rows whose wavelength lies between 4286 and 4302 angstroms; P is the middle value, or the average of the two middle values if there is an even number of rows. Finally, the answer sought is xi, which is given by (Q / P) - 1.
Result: -1.8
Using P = -0.041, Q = 0.032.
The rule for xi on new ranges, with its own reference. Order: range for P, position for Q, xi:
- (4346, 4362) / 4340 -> -0.9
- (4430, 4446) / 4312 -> -2.2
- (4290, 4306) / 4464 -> -1.1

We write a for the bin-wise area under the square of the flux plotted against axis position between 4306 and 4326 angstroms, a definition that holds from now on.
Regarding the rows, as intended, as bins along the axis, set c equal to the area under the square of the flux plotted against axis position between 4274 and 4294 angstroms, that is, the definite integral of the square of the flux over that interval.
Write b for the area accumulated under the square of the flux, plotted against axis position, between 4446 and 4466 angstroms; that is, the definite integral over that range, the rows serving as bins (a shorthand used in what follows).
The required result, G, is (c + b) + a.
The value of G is 15.2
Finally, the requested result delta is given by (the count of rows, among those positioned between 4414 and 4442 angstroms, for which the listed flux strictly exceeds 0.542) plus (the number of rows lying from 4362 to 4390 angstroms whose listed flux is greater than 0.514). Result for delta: 10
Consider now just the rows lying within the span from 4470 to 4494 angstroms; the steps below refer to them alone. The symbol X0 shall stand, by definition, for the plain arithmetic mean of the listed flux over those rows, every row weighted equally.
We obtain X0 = 0.63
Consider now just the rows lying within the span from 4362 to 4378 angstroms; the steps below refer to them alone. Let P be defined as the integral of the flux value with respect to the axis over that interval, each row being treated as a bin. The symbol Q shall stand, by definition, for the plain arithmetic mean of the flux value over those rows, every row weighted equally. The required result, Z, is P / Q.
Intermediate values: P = 9.1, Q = 0.57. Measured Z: 16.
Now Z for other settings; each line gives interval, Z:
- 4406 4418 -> 12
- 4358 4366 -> 8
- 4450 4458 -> 8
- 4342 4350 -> 8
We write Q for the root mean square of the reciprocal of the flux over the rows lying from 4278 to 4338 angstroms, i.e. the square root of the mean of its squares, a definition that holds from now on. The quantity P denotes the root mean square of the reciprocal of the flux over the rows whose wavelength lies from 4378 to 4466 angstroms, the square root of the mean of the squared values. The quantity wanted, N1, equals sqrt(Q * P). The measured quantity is 2.00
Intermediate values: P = 1.82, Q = 2.21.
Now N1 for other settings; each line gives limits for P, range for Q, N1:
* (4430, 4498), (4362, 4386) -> 1.77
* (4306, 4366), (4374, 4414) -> 1.95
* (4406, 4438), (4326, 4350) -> 1.92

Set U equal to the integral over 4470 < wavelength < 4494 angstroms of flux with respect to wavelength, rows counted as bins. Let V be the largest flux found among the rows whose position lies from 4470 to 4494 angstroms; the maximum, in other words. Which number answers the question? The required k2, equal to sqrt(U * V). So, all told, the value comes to 3.2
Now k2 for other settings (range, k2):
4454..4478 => 3.0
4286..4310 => 2.1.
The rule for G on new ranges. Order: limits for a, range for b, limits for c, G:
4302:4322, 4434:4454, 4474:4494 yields 19.2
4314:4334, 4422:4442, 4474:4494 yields 19.7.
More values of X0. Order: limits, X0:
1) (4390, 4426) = 0.56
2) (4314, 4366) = 0.52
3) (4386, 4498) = 0.58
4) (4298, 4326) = 0.46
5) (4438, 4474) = 0.58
